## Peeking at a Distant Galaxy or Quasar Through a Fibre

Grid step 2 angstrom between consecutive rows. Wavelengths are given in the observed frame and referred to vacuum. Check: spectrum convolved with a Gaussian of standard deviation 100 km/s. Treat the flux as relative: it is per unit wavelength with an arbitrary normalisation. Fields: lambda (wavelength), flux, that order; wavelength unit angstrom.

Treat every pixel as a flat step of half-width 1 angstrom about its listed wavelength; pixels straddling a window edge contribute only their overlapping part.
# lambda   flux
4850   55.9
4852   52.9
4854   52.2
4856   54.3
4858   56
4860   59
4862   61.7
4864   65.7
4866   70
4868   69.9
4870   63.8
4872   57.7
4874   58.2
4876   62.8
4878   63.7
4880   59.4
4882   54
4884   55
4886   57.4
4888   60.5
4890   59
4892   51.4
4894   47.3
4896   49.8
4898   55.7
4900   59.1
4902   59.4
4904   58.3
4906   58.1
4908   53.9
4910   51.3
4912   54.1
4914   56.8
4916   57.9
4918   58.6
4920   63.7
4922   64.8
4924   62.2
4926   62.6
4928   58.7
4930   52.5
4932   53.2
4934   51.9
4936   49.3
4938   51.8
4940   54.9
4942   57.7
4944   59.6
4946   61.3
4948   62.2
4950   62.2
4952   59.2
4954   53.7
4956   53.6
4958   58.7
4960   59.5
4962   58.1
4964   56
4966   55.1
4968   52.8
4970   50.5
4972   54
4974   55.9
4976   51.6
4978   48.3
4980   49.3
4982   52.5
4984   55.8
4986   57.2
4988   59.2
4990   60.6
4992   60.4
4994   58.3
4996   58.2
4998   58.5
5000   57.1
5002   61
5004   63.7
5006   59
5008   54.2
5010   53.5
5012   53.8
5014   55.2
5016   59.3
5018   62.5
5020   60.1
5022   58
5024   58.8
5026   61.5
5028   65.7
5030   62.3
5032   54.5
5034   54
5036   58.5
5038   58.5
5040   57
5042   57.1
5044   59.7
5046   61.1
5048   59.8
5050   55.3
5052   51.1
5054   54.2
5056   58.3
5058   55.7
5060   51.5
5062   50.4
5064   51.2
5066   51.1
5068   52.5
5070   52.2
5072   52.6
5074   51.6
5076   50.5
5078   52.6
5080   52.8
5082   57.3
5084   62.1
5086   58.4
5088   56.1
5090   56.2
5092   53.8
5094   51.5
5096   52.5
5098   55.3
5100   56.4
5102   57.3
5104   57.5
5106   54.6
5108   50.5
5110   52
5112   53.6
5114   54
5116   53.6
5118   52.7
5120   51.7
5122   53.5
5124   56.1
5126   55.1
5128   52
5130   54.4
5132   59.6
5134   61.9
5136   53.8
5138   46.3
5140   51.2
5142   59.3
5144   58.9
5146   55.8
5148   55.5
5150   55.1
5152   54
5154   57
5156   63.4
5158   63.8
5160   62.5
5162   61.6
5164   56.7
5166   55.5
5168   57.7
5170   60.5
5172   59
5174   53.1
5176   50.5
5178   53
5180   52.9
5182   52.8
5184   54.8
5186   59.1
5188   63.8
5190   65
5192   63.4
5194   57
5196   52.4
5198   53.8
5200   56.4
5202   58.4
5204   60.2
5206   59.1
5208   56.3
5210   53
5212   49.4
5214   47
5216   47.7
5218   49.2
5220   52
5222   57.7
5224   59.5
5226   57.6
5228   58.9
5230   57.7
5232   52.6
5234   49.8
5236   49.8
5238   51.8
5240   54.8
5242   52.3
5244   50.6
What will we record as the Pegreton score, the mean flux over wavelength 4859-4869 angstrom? 65.3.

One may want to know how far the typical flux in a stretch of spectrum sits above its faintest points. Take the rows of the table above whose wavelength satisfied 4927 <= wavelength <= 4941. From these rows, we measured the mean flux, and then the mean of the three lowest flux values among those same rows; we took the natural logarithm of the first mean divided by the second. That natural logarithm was 0.042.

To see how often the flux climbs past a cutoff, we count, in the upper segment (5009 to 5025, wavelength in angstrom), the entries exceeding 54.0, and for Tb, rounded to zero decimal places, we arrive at 6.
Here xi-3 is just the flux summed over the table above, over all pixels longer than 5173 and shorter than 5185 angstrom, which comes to 317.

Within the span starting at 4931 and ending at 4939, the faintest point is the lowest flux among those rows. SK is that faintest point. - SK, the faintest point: 49.3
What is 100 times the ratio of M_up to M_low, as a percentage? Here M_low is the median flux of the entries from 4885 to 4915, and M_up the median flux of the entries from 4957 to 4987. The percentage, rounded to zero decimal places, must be 97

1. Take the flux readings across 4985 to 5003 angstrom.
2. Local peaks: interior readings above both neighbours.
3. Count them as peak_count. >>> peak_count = 2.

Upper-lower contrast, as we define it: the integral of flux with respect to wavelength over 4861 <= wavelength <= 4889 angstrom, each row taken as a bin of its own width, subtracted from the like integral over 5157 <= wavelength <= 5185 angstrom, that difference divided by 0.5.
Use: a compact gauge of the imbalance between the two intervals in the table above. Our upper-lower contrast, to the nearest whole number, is -262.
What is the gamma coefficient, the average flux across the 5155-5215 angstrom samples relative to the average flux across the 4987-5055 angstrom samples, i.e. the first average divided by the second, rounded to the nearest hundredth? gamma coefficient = 0.98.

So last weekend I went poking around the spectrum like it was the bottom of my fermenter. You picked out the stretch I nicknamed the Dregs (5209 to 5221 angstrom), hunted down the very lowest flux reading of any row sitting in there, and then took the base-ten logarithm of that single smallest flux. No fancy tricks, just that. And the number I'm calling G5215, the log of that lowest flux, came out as 1.67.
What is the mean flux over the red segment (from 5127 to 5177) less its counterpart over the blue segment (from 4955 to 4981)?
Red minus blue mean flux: 3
